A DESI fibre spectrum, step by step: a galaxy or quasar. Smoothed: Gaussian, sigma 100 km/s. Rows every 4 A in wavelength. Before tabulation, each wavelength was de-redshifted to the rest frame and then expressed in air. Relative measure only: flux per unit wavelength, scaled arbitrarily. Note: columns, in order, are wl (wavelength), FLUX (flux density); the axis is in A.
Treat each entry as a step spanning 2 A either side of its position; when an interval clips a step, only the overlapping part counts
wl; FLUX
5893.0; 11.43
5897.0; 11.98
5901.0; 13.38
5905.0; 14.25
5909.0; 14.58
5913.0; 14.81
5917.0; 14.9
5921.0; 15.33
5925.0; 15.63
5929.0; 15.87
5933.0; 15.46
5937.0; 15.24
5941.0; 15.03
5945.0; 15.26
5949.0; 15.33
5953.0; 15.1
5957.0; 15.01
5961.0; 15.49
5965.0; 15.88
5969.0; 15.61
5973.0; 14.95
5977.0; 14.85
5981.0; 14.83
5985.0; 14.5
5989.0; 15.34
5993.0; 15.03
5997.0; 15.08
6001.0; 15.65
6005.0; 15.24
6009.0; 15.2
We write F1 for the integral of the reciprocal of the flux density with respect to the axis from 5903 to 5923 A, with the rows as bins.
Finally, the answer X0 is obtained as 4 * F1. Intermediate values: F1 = 1.35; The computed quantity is 5.42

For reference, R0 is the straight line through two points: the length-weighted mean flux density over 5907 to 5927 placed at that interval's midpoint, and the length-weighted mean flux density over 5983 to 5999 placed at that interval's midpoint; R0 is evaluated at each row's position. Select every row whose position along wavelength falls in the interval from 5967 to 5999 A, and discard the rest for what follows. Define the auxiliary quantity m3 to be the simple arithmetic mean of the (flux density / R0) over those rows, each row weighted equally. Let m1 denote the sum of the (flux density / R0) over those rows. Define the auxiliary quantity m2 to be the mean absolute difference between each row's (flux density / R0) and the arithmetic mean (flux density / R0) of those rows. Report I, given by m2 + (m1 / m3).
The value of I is 8.02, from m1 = 8.02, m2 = 0.0163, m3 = 1.002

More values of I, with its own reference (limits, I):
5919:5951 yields 8.01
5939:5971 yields 8.02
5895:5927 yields 8.06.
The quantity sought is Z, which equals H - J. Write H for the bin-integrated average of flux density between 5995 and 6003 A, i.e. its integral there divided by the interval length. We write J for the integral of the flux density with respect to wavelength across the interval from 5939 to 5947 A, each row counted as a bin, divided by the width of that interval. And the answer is 0.2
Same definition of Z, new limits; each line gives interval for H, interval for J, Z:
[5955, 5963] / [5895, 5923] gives 1.1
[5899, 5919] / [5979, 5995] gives -0.5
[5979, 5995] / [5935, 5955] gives -0.3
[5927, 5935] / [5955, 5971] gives 0.2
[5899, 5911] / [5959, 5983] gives -1.2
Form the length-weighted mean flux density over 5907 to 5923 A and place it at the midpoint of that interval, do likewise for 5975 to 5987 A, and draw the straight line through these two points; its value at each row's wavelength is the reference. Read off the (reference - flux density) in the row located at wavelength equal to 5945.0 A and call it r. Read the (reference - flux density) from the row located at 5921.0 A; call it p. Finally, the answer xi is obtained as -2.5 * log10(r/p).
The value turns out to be 0.0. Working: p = -0.44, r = -0.4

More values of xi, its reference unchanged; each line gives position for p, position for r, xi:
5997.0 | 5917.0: 7.5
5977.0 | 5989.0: -1.9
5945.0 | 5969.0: -0.7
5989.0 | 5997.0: 0.5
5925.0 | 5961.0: 0.1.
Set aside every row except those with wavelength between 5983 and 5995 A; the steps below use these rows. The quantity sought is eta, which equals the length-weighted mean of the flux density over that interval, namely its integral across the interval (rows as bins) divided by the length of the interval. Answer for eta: 15.0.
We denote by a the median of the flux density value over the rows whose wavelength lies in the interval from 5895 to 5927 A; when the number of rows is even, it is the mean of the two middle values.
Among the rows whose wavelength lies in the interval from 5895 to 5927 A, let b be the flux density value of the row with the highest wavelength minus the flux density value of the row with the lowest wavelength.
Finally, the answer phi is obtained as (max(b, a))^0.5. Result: 3.83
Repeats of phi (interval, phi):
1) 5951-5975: 3.91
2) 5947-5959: 3.89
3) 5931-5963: 3.91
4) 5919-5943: 3.92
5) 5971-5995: 3.86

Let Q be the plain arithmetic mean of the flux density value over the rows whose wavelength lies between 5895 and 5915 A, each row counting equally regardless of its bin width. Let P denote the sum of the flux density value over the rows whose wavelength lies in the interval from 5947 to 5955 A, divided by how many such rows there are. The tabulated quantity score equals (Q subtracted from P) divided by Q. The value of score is 0.10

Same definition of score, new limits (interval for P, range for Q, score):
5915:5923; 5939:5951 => -0.01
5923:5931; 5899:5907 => 0.14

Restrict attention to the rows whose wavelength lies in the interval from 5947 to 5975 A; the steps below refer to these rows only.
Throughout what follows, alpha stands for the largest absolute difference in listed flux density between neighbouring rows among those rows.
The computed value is 0.66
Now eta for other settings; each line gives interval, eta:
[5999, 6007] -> 15.4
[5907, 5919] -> 14.8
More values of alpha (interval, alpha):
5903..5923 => 0.43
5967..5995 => 0.84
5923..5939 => 0.41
